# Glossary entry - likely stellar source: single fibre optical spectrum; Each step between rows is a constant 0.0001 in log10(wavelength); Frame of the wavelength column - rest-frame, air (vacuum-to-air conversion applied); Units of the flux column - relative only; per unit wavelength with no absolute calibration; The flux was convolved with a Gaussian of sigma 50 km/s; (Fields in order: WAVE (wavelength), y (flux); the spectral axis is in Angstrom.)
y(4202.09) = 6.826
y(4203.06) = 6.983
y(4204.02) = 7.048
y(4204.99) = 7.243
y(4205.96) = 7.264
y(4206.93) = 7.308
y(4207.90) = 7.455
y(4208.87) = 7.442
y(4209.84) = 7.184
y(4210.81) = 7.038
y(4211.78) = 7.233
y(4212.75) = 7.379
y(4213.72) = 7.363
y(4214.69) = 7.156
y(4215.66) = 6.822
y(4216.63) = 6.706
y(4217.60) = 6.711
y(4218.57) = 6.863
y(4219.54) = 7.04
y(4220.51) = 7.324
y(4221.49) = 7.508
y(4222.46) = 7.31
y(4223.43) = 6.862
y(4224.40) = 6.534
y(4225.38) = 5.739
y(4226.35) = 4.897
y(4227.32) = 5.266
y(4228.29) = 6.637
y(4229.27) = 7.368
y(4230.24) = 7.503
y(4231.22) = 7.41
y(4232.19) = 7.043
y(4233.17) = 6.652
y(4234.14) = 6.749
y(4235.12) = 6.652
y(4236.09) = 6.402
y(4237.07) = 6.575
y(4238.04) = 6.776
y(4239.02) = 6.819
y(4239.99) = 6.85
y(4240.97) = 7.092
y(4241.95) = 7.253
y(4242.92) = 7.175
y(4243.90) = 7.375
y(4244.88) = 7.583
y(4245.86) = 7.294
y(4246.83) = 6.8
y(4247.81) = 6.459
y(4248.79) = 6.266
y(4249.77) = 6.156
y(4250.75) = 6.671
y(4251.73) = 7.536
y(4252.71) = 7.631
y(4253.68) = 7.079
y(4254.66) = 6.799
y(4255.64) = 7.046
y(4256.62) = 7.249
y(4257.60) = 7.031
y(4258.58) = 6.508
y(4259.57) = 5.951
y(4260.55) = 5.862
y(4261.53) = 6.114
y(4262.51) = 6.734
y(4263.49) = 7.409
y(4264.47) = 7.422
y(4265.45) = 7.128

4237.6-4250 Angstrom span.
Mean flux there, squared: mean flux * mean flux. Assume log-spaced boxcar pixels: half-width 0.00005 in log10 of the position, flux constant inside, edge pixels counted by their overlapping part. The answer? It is 48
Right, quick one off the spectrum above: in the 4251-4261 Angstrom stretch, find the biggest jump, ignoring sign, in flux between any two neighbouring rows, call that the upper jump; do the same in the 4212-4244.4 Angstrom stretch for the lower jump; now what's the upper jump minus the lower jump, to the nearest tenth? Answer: -0.8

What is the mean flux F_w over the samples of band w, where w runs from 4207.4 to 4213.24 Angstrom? 7.3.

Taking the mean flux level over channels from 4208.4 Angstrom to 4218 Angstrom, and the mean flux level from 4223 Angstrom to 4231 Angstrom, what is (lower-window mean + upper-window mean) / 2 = 6.7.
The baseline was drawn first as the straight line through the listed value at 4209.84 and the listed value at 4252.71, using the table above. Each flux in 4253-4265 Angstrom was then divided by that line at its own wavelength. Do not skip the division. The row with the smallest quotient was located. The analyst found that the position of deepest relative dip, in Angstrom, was 4260.55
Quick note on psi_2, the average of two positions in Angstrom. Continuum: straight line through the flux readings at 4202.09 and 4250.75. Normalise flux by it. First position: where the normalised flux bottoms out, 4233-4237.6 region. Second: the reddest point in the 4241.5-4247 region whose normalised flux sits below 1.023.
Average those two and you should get 4241.5 Angstrom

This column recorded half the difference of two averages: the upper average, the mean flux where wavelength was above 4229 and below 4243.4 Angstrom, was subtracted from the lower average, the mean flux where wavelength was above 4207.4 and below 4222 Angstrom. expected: 0.10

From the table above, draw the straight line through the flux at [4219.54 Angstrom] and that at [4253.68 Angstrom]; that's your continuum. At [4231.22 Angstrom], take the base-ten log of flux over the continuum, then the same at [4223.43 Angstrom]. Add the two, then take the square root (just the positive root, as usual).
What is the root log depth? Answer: 0.10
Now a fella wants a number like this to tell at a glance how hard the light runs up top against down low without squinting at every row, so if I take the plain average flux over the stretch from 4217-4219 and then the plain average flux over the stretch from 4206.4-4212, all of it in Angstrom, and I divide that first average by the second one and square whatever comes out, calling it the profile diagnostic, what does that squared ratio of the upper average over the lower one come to 0.87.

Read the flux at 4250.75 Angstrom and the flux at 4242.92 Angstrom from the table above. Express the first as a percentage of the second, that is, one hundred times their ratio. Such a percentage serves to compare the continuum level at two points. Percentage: 93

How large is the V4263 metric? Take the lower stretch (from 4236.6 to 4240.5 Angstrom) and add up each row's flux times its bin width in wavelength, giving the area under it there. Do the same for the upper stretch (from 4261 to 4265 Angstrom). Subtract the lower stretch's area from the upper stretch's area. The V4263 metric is 1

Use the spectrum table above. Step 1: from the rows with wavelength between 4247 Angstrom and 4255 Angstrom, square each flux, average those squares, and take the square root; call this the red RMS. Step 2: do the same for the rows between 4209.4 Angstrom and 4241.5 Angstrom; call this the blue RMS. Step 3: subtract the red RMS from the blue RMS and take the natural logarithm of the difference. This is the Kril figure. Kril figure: -4.4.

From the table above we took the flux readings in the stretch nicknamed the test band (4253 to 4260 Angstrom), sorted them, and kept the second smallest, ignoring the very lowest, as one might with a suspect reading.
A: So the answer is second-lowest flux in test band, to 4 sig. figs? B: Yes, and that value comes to 6.508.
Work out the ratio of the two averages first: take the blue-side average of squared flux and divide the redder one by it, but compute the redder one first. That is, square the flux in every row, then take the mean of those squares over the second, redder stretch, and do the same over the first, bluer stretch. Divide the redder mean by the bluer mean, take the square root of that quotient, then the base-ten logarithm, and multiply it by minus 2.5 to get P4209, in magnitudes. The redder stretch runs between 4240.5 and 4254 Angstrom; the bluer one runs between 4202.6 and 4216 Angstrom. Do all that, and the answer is 0.026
